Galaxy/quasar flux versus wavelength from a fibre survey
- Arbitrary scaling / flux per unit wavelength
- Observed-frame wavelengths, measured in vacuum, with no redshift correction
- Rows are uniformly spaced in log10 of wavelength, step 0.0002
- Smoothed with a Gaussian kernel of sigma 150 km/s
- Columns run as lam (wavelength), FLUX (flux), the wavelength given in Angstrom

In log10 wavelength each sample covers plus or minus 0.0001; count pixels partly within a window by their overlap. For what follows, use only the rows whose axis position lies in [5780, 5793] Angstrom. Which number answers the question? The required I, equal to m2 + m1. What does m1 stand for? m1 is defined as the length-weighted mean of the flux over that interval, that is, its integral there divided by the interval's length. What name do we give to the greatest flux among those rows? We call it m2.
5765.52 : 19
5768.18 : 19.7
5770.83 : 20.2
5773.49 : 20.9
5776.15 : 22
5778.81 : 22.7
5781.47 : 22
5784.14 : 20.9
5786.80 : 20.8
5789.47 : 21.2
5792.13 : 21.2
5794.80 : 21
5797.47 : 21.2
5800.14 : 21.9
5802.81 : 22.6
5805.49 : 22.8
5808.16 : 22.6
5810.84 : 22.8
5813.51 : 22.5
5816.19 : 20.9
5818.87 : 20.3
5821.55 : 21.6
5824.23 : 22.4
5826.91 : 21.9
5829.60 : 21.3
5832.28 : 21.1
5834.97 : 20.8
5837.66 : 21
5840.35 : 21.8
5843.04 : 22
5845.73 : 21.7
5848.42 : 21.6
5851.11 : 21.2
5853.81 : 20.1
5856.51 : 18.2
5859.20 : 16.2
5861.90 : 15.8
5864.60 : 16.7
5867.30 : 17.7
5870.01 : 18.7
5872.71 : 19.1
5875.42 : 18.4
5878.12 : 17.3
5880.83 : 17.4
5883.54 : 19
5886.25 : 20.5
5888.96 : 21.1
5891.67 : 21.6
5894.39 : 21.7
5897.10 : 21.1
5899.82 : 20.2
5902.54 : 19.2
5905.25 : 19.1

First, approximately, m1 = 21.2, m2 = 22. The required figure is 43.2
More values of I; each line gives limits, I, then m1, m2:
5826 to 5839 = 43.1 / 21.2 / 21.9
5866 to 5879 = 37.4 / 18.3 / 19.1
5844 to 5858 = 42.3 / 20.6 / 21.7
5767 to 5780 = 43.8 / 21.1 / 22.7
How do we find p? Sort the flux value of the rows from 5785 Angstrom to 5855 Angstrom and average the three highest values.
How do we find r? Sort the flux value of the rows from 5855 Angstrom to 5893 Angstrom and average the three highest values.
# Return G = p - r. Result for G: 1.7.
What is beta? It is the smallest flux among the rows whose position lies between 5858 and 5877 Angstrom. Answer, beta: 15.8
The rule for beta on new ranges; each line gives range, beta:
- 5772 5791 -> 20.8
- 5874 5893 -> 17.3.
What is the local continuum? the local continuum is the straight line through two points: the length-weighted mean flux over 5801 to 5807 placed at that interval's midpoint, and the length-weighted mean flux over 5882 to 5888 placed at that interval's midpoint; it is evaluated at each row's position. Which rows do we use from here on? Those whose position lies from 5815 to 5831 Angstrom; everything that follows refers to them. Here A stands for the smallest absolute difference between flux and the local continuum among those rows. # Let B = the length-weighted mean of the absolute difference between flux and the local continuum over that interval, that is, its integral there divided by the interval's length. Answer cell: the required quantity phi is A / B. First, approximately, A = 0.1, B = 0.74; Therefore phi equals 0.1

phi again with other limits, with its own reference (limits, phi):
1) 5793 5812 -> 0.1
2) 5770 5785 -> 0.4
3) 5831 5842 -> 0.8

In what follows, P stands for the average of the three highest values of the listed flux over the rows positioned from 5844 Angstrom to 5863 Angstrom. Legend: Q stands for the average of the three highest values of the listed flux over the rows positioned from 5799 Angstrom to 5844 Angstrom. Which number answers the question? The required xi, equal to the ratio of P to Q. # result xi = 0.95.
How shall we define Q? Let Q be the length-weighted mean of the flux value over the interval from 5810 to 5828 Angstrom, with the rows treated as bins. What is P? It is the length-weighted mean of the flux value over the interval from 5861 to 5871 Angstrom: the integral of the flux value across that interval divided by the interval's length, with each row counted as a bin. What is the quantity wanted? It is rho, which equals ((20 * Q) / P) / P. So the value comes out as 1.47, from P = 17.2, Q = 21.8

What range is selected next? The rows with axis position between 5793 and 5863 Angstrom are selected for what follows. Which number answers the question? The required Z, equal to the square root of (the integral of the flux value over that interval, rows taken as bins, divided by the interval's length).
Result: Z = 4.59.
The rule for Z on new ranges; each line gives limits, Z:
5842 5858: 4.55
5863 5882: 4.23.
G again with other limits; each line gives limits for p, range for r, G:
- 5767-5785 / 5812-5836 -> 0.0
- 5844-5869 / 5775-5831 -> -1.3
